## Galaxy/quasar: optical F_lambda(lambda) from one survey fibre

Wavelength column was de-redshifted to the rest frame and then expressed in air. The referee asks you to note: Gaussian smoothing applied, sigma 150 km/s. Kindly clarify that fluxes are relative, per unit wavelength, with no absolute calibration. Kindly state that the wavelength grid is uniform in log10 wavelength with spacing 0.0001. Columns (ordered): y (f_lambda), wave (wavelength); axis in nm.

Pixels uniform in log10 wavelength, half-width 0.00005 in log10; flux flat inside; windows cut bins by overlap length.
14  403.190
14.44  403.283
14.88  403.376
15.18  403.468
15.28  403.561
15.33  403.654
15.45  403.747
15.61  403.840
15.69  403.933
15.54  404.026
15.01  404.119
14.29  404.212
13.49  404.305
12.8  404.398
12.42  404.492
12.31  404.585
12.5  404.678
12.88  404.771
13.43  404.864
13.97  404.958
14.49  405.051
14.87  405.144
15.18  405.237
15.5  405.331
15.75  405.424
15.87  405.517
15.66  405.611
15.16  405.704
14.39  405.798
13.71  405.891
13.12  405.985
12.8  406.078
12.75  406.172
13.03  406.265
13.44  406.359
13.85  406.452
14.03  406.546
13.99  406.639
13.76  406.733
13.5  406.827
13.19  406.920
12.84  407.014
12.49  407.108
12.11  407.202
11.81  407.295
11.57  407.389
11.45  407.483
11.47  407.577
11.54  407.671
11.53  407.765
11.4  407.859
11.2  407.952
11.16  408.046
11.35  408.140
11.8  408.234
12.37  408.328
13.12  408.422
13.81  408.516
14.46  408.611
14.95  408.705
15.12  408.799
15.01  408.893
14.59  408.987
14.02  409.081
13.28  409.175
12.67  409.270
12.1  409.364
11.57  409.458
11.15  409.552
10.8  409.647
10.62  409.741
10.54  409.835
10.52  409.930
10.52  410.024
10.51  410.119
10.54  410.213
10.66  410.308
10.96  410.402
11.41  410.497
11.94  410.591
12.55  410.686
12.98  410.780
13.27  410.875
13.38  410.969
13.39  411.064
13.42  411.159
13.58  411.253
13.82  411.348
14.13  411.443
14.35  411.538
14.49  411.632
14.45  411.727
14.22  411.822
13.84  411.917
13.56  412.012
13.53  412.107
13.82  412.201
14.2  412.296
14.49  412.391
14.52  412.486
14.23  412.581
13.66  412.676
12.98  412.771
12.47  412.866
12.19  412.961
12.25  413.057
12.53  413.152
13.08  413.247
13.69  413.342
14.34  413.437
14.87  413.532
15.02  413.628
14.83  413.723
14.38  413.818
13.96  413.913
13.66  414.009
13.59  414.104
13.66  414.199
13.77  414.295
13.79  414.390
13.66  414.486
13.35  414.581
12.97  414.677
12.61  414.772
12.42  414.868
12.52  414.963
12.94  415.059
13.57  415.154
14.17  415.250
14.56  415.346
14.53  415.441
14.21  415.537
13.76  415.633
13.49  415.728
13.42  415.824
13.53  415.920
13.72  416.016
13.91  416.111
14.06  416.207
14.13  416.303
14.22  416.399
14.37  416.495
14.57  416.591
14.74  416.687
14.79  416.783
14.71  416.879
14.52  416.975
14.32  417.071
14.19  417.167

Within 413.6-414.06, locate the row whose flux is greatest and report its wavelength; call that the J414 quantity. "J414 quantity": 413.628 nm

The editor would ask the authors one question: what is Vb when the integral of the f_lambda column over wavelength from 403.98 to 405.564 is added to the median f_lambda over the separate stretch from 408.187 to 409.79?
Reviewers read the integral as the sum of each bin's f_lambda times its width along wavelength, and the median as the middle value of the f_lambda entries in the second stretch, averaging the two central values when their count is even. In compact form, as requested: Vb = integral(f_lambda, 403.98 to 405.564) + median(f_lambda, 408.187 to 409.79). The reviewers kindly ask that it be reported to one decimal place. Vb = 35.5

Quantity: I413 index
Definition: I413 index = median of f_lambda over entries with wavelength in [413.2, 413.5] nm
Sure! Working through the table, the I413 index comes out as 13.7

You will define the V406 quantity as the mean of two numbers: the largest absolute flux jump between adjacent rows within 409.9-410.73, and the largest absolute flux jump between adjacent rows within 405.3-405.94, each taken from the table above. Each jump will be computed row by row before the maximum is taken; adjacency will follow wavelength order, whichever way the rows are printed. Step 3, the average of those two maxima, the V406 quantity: 0.69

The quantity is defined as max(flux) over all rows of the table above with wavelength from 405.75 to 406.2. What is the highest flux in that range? 14.39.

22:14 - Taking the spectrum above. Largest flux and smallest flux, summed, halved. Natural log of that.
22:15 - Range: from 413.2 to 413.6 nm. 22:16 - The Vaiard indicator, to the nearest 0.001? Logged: 2.637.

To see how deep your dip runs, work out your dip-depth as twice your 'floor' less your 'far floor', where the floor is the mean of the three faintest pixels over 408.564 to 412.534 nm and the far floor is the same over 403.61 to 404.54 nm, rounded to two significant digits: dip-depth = 8.1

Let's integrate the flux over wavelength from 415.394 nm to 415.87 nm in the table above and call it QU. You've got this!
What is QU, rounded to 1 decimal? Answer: 6.6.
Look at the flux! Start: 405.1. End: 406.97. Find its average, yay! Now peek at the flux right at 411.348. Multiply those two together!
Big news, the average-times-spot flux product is 196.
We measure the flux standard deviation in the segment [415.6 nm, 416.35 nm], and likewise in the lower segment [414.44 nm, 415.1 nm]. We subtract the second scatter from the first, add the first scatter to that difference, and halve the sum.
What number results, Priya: 0.04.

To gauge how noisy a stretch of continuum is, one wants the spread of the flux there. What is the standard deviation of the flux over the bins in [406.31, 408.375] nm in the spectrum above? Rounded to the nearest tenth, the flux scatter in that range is 1.0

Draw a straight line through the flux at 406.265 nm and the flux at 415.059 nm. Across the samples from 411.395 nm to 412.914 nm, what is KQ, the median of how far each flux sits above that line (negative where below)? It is 1.2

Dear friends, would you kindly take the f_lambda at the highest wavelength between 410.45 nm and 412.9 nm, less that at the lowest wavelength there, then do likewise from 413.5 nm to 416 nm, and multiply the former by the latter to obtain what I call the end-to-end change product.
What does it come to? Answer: -1.4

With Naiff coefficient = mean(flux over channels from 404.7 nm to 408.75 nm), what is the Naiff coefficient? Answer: 13.3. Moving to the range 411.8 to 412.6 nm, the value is 14.0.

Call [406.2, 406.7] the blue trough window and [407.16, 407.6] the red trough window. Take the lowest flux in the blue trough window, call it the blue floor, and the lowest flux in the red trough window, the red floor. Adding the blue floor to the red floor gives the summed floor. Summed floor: 24.5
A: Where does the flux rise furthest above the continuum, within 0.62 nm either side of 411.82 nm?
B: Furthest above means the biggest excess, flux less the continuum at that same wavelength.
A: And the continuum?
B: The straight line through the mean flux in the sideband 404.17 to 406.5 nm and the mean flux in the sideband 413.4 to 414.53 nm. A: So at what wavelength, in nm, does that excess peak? 411.632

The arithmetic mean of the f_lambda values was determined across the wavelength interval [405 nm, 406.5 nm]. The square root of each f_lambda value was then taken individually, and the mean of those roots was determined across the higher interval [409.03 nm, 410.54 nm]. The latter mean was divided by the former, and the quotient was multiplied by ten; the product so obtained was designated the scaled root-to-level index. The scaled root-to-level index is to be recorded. 2.3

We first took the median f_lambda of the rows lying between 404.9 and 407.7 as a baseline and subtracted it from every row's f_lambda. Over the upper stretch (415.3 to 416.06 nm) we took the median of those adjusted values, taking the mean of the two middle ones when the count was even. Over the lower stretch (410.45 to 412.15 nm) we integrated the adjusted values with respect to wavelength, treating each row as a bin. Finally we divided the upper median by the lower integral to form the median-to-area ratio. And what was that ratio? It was -0.56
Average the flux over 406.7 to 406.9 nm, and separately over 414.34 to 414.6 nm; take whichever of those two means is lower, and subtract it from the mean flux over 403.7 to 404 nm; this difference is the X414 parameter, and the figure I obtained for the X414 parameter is 2.0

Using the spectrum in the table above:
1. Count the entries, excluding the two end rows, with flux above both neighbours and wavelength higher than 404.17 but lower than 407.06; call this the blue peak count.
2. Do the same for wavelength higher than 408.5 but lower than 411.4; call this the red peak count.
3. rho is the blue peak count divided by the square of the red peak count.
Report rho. 2.00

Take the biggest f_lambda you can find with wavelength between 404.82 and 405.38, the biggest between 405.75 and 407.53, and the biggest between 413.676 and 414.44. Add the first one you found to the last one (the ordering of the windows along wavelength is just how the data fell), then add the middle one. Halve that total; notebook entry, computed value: 22.4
